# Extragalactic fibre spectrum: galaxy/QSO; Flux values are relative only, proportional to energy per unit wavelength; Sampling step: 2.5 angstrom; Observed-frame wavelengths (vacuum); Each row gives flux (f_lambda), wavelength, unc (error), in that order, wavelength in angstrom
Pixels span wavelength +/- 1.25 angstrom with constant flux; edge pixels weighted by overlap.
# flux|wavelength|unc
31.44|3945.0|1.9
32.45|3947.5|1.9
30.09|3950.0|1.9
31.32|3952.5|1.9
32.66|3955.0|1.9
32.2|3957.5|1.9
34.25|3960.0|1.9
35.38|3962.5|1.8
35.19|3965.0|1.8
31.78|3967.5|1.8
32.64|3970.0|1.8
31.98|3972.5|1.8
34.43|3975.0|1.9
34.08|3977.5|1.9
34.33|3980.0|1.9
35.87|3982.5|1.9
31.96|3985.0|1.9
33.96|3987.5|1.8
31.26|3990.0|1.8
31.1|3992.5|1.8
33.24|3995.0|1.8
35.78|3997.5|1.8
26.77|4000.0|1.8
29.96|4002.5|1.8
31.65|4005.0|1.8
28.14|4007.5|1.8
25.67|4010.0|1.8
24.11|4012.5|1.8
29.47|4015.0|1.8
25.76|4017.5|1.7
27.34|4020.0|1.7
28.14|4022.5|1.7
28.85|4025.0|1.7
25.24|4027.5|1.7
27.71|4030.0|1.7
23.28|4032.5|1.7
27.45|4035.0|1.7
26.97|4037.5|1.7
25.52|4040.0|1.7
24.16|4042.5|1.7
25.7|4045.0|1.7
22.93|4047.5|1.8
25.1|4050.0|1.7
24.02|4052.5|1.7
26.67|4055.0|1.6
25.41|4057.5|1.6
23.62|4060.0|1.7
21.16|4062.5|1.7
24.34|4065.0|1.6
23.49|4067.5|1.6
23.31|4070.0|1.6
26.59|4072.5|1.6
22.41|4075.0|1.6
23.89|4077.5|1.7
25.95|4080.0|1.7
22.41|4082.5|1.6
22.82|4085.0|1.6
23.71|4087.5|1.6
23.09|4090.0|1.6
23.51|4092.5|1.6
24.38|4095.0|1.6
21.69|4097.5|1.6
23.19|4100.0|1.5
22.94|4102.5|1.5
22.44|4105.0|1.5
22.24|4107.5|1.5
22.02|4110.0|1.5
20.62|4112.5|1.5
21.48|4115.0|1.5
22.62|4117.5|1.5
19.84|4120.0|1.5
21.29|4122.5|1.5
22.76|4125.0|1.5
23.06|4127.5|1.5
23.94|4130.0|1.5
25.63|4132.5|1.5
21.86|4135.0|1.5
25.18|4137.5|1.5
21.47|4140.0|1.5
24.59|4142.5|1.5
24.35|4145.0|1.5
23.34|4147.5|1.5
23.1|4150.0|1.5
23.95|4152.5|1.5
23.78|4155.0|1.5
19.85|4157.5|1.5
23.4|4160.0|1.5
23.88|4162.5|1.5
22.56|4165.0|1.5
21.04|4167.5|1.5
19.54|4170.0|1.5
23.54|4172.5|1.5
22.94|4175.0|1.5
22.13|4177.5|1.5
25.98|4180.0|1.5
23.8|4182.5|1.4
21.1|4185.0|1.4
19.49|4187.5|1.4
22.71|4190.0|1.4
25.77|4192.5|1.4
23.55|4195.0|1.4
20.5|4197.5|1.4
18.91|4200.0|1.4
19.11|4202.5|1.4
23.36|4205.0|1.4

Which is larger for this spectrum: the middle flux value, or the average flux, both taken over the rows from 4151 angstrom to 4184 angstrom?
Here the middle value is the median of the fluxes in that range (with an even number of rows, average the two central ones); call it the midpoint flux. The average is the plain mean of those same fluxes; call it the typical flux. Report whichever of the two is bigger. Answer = 23.4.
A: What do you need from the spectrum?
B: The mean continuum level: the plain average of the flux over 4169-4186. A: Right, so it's 23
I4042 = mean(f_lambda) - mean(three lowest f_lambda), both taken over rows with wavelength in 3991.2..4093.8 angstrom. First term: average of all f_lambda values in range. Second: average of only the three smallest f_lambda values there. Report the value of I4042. 4.0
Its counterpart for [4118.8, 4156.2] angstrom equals 2.3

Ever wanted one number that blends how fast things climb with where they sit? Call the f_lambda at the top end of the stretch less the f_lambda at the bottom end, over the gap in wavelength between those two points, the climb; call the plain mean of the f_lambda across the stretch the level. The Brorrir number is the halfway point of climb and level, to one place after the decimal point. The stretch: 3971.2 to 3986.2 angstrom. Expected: 16.9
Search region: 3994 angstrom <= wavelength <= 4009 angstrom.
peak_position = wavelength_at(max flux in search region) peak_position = 3997.5 angstrom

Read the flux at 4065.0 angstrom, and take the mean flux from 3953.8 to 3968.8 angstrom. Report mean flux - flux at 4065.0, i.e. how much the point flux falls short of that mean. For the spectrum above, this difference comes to 9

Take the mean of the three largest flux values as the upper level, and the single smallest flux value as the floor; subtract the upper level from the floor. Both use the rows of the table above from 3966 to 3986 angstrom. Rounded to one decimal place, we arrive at -3.1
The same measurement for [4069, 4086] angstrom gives -3.1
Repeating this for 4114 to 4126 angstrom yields -2.4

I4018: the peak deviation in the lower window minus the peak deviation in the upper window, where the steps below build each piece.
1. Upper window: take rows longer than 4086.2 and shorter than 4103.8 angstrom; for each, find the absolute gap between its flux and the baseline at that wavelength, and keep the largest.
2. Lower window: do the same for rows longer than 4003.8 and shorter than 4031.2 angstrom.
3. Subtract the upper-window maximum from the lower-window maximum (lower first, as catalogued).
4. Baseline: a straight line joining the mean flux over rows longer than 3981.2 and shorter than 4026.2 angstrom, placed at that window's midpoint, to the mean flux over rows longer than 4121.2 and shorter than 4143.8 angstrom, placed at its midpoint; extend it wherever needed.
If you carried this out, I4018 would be 2.0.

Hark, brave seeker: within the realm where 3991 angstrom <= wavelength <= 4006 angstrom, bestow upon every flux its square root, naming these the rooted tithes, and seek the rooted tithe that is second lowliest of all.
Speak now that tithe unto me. 5.47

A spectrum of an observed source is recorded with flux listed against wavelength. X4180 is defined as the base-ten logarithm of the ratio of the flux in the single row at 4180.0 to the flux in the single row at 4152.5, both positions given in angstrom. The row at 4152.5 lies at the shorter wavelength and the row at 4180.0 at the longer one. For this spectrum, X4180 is 0.035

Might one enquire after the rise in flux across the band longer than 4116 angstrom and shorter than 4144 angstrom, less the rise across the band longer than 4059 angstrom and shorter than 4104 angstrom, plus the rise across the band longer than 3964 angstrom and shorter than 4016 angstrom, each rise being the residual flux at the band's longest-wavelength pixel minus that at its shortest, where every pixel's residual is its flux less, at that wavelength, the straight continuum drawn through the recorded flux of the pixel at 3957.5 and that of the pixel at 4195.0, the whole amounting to -2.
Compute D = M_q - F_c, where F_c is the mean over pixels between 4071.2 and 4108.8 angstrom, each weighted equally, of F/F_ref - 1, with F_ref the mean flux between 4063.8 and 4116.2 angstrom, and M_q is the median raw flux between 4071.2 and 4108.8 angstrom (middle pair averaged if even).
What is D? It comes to 23.1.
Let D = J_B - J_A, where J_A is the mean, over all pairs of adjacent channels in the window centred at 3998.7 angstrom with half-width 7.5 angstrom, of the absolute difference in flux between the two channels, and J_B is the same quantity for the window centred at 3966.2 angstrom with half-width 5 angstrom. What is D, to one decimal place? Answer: -2.2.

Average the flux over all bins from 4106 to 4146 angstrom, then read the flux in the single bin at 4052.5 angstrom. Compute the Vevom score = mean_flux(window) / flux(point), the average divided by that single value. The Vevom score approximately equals 0.94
